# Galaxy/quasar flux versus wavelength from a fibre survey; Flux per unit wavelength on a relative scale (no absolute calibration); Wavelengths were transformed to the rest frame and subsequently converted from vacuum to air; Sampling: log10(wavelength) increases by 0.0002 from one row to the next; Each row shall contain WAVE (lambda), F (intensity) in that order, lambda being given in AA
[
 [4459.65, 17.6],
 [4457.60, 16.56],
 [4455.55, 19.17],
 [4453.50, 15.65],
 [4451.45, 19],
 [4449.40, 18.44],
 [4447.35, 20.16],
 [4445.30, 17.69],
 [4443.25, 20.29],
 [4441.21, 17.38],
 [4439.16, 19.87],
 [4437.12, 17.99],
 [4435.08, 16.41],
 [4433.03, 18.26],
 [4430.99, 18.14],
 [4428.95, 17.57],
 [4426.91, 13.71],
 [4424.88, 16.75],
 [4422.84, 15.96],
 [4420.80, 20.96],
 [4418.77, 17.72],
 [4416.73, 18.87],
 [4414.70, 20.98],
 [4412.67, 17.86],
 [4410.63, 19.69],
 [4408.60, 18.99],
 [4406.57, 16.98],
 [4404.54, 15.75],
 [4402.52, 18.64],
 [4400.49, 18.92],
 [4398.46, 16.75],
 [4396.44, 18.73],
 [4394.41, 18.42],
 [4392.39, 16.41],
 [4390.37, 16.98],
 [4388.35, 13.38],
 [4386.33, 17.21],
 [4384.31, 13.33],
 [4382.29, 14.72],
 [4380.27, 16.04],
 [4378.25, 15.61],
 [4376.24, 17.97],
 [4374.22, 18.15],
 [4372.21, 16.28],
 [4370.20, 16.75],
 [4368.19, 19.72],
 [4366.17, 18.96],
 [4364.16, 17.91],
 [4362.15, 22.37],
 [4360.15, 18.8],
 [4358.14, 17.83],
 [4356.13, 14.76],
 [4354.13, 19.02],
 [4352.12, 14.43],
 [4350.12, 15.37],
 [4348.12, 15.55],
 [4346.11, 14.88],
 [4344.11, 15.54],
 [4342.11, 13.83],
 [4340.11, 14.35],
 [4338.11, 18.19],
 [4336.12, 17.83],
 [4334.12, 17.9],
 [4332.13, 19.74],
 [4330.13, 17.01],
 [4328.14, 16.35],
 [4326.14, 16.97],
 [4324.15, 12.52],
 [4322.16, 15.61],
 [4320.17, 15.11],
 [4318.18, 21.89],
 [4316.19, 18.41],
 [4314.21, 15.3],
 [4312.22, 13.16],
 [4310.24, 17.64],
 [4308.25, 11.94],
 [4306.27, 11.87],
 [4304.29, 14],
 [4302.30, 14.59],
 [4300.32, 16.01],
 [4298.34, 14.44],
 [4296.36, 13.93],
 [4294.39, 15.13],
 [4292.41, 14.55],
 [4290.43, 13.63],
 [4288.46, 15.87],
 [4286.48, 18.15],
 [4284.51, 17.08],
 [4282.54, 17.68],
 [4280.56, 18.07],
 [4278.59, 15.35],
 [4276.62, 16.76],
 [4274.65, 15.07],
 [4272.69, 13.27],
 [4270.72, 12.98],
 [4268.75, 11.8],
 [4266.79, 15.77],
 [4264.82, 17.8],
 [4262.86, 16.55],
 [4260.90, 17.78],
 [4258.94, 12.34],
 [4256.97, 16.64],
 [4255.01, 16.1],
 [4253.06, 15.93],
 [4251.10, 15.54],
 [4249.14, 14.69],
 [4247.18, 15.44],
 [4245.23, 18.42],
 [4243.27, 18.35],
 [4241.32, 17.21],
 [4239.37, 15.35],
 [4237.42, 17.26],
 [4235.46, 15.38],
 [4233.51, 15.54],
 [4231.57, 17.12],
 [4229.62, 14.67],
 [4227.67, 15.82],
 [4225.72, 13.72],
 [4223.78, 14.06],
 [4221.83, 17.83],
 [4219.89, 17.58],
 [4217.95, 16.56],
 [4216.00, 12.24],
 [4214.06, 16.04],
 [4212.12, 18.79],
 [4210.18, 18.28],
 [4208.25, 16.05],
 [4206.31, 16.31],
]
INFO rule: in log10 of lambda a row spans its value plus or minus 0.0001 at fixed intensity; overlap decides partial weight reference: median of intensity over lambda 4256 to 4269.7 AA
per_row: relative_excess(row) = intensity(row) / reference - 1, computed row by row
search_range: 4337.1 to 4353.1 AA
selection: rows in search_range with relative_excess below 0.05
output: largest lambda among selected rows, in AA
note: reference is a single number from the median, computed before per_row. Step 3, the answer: 4352.12 AA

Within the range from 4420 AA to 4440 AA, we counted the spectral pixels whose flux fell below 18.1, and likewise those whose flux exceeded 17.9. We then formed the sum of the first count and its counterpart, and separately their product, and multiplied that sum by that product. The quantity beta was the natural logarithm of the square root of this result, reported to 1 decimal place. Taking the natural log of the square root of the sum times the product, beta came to 2.9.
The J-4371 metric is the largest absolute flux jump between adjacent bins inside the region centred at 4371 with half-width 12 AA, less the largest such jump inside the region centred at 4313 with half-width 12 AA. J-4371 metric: -2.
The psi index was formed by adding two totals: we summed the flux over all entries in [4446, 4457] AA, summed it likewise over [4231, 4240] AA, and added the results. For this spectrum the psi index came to 173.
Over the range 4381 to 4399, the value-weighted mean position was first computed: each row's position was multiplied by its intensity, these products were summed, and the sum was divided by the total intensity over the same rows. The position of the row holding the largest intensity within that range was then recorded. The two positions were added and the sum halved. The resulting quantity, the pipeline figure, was 4393.6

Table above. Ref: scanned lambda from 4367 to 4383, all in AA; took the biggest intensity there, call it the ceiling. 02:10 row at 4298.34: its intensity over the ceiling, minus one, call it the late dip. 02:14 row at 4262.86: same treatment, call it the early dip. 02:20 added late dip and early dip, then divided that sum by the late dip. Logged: 1.6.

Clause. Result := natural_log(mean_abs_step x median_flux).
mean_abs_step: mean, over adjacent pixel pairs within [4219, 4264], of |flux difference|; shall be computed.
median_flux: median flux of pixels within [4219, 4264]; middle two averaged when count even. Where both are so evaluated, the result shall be 3.2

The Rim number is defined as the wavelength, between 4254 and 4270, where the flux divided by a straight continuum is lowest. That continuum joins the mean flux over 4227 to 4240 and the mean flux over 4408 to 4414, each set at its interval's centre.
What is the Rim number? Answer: 4268.75 AA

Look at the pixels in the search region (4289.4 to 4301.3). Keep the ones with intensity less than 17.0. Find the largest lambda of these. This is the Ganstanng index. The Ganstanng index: 4300.32 AA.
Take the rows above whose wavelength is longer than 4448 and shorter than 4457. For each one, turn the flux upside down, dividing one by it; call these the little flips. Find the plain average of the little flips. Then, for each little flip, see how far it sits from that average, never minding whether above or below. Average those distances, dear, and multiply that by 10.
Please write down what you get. 0.041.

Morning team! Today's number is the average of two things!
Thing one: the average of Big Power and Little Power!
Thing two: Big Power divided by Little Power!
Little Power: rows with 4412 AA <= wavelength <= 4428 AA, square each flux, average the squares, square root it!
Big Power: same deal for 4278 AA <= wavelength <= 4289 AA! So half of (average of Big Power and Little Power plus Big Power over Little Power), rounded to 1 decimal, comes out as 9.2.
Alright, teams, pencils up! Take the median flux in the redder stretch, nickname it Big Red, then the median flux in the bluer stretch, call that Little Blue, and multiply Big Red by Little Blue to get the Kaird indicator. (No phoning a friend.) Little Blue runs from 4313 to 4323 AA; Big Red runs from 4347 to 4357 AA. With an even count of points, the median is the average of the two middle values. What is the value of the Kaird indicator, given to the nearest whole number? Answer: 240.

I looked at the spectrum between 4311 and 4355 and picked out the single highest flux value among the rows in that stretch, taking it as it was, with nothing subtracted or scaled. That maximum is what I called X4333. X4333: 21.89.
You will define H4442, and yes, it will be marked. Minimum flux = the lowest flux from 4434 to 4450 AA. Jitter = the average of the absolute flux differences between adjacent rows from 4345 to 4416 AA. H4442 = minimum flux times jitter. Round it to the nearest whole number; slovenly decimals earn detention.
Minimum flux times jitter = 32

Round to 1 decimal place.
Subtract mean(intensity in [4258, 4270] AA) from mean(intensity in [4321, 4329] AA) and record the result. 0.0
